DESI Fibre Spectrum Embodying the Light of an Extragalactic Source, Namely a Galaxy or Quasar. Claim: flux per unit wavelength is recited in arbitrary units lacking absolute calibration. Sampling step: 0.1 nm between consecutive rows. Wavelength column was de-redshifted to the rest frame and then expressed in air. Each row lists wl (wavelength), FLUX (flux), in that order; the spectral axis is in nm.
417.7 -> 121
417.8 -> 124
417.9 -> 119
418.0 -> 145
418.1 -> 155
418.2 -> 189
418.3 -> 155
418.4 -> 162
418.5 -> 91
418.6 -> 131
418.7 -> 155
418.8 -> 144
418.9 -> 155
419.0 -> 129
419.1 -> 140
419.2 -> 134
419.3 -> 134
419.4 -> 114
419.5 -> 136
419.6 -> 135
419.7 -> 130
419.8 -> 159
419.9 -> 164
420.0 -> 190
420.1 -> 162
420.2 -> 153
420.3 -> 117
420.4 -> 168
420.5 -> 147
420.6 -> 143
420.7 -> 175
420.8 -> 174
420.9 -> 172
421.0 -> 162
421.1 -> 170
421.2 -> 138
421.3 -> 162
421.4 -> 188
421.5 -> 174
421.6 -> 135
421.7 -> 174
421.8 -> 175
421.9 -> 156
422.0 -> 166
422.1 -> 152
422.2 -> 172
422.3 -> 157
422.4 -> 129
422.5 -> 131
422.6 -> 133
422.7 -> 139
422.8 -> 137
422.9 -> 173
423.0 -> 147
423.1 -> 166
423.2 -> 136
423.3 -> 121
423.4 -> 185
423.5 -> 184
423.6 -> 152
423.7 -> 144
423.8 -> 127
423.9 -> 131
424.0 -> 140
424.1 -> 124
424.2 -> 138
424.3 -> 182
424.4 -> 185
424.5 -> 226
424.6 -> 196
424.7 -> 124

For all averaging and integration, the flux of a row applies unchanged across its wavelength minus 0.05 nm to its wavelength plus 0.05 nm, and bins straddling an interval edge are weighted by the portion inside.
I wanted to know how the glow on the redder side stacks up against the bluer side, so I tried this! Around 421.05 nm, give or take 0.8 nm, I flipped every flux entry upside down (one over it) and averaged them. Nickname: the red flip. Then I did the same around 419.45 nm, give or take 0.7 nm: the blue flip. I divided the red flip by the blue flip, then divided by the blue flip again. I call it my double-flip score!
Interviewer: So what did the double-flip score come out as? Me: 128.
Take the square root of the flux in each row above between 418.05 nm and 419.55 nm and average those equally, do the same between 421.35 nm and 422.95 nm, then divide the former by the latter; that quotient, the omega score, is 0.95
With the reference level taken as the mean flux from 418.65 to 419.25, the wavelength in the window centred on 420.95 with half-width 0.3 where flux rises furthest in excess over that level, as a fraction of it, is 420.7 nm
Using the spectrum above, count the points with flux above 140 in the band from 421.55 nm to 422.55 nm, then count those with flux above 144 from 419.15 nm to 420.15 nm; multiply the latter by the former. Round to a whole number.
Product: 28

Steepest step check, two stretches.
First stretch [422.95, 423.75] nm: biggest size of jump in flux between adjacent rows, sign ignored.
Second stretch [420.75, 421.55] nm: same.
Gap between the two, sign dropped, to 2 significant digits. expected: 32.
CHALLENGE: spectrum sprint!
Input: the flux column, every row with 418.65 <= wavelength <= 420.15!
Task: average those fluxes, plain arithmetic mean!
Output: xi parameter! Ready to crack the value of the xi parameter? 145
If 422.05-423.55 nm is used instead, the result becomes 151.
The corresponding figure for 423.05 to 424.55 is 156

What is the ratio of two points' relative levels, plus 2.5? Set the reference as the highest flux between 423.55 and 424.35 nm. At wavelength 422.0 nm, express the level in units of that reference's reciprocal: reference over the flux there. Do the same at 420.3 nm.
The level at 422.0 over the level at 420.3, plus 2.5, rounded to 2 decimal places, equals 3.20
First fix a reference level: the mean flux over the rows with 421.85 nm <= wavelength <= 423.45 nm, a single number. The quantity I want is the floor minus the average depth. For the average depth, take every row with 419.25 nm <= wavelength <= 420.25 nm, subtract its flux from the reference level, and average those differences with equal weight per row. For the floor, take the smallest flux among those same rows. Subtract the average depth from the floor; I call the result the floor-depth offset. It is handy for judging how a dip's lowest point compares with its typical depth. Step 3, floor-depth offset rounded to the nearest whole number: 112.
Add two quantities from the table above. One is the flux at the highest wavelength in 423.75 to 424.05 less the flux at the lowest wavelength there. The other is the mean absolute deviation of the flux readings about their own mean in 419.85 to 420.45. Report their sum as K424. 29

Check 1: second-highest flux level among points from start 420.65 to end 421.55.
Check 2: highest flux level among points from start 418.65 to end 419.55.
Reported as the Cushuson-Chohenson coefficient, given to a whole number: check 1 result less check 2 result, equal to 20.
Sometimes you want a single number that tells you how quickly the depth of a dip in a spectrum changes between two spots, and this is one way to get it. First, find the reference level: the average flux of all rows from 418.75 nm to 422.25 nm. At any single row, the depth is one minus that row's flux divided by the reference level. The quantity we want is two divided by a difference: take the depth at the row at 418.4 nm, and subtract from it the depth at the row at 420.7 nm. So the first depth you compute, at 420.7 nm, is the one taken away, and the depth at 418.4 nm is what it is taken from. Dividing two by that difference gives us 24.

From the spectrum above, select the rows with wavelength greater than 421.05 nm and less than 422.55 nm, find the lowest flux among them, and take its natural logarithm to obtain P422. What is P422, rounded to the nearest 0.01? 4.86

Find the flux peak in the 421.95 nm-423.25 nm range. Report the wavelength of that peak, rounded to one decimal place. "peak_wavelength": 422.9 nm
